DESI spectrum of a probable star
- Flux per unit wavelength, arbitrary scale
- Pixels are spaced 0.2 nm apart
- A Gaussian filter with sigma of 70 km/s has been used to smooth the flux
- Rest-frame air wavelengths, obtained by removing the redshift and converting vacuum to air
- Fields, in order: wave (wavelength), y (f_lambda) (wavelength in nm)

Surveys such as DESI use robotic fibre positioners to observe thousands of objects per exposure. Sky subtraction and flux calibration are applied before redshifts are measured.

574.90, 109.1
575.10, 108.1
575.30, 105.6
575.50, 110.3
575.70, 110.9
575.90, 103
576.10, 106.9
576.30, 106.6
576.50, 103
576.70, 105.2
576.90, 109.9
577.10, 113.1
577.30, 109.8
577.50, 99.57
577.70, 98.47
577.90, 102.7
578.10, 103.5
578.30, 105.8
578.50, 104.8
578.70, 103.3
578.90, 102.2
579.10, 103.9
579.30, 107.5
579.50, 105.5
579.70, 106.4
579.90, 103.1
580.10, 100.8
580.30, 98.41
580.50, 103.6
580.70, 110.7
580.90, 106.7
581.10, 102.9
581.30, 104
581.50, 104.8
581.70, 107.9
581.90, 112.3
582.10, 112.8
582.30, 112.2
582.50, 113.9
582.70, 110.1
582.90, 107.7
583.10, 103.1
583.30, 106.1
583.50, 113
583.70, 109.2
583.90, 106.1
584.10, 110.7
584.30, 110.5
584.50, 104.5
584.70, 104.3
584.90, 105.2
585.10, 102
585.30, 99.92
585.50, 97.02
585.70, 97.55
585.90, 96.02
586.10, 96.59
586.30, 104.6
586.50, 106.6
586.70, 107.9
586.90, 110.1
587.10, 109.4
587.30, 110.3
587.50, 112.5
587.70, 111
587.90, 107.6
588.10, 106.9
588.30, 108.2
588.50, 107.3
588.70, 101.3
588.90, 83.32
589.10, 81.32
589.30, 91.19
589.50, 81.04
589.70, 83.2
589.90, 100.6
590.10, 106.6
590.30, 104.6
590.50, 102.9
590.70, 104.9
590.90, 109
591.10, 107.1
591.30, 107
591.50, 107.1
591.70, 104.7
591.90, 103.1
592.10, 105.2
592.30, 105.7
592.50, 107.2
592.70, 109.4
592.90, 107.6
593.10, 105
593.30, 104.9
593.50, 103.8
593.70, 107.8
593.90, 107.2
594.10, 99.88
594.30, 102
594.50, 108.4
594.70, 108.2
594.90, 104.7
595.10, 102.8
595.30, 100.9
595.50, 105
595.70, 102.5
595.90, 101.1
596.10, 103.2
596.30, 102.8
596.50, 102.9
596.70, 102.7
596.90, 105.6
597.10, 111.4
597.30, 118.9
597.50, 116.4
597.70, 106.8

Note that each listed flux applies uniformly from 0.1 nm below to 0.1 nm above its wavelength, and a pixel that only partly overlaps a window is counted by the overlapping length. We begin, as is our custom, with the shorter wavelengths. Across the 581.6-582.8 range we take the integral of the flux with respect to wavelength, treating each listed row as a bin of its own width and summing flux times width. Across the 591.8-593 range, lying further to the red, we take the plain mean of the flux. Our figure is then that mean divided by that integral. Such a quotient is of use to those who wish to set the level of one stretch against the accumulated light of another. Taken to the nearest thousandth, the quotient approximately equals 0.795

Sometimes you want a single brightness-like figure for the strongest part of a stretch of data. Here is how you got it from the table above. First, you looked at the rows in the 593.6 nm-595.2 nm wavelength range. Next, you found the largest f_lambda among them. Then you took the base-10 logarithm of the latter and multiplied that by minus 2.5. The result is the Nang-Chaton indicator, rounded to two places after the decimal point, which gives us -5.09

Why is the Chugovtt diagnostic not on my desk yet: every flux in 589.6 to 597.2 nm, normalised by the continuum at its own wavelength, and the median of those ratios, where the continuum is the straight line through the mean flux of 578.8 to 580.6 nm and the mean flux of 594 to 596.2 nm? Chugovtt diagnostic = 1.013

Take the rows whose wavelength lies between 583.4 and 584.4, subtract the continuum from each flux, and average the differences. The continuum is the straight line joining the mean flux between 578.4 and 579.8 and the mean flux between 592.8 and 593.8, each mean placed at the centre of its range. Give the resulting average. 4.8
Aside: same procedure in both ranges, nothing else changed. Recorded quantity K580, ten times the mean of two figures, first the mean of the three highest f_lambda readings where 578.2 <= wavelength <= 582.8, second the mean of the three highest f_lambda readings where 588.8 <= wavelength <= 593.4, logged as 1108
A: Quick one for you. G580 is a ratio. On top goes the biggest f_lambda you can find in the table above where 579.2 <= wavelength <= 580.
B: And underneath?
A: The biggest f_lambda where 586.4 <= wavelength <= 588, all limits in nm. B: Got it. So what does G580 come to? 0.96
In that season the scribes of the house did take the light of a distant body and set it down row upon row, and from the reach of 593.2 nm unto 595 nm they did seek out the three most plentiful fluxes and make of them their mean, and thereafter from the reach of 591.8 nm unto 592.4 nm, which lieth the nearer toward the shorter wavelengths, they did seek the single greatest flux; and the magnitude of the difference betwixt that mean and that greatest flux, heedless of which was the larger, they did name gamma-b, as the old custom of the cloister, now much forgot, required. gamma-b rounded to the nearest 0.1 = 2.4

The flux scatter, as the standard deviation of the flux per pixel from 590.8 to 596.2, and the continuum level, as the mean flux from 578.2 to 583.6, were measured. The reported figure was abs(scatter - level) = 104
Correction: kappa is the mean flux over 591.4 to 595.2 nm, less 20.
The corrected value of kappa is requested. 85.5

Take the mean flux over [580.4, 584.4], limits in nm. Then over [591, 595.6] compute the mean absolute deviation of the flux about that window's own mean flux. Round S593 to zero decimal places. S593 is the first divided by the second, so 54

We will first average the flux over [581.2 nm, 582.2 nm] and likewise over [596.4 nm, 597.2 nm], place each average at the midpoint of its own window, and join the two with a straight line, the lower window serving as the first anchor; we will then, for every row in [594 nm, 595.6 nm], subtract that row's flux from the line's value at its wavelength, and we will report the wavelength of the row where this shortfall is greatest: 594.10 nm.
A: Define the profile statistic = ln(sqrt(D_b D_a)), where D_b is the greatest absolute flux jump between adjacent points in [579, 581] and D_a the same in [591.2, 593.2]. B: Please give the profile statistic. 1.5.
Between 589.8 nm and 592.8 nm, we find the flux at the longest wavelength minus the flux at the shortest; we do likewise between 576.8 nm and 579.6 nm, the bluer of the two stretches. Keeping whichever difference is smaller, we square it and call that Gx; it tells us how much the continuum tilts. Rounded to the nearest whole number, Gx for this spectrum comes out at 19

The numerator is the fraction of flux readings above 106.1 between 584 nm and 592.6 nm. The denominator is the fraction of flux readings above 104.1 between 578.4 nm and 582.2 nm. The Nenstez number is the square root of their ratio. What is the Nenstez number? 0.92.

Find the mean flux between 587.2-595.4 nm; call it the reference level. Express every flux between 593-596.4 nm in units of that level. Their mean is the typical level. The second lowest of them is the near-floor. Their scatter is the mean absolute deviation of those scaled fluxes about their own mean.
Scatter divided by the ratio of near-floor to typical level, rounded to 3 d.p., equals 0.021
